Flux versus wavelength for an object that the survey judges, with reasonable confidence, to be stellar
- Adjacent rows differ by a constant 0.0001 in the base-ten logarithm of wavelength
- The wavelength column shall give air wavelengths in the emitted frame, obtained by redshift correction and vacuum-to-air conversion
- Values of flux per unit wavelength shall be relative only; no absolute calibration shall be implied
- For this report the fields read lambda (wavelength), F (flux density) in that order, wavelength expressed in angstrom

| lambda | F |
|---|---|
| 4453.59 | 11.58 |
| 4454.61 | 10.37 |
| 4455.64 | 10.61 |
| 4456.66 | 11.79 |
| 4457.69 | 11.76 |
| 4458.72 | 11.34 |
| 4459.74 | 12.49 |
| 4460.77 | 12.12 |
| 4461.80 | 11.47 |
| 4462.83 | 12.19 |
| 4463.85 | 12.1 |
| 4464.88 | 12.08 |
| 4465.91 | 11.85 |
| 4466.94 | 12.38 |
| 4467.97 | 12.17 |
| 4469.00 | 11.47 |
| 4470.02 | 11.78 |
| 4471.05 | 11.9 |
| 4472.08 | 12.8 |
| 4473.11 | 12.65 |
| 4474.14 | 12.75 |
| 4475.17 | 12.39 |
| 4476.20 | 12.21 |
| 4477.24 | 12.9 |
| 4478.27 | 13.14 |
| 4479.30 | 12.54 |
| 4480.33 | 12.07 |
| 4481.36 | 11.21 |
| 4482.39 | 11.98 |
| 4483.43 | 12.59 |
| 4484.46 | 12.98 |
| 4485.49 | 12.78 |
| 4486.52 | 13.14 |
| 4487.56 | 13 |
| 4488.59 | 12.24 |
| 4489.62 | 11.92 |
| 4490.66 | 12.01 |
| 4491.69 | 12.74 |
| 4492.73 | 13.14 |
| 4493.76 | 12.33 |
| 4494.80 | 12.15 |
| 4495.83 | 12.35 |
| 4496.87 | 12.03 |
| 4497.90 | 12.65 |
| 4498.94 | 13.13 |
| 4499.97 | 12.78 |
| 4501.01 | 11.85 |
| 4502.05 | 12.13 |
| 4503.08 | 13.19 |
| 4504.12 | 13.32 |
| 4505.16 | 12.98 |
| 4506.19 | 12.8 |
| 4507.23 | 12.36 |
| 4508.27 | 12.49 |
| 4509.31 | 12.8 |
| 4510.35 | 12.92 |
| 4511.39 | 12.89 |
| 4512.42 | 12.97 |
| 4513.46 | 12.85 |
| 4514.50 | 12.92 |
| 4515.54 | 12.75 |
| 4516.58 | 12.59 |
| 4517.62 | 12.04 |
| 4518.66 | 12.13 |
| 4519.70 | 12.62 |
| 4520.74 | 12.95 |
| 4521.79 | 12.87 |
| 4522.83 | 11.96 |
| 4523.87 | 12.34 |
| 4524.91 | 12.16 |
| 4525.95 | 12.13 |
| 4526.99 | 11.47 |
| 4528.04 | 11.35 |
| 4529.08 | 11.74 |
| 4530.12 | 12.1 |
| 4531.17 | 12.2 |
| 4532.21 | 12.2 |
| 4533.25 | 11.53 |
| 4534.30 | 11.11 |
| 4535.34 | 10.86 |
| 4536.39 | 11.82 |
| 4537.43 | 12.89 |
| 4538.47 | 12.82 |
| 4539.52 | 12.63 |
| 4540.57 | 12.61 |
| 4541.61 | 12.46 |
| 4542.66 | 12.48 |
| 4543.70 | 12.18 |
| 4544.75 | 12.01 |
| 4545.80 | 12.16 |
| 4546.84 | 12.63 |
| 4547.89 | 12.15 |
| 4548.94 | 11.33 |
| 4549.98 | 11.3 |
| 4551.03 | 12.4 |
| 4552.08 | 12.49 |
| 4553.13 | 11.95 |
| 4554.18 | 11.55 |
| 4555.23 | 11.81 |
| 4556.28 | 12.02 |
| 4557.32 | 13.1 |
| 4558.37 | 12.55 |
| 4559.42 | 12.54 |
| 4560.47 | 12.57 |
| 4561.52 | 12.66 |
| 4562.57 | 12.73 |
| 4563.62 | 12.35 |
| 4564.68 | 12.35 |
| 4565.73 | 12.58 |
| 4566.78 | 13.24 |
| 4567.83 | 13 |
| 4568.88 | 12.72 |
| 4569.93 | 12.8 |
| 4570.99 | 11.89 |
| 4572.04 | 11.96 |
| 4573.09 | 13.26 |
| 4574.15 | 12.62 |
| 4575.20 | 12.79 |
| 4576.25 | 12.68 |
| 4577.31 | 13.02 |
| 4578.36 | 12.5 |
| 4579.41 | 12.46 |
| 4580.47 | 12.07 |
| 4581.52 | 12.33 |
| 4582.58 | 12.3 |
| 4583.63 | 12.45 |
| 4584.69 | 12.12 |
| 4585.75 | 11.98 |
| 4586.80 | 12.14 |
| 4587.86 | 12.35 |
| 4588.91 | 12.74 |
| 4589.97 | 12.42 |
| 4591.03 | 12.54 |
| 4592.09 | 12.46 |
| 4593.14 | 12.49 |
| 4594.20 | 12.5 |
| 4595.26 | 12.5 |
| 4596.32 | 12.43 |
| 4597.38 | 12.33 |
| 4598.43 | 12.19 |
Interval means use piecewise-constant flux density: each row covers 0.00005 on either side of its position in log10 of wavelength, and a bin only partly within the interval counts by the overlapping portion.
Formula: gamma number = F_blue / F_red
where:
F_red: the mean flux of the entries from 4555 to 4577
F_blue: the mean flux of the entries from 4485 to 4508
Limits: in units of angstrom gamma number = 1.00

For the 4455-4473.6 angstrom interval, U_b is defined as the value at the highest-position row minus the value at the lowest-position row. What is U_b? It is 2.0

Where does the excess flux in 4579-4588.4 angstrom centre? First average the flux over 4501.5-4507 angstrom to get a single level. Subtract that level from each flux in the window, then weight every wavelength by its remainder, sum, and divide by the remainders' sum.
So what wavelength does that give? 4583.8 angstrom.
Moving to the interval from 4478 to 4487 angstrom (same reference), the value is 4481.2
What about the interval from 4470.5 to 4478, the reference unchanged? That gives 4473.5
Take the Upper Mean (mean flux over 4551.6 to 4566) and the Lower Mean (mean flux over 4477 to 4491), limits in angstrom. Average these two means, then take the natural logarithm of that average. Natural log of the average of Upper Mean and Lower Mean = 2.52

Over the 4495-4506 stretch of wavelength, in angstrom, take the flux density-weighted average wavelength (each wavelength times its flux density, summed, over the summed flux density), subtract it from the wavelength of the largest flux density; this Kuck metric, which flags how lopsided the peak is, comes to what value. 3.6 angstrom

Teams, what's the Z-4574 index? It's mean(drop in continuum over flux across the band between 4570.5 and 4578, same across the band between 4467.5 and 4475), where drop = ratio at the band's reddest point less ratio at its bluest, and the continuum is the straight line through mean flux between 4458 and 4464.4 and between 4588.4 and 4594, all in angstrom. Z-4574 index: -0.066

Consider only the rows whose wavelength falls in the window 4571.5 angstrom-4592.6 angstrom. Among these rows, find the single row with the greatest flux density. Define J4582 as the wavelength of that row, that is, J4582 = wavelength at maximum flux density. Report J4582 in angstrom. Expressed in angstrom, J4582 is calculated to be 4573.09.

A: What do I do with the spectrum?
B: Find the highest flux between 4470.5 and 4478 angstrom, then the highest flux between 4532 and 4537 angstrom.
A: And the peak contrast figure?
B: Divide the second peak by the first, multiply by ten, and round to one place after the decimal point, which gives 9.5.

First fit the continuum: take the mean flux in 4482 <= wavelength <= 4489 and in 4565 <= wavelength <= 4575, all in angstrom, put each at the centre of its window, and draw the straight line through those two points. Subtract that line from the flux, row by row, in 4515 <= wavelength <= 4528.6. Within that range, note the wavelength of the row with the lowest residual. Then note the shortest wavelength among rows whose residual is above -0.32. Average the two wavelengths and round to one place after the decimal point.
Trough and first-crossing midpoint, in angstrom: 4521.8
